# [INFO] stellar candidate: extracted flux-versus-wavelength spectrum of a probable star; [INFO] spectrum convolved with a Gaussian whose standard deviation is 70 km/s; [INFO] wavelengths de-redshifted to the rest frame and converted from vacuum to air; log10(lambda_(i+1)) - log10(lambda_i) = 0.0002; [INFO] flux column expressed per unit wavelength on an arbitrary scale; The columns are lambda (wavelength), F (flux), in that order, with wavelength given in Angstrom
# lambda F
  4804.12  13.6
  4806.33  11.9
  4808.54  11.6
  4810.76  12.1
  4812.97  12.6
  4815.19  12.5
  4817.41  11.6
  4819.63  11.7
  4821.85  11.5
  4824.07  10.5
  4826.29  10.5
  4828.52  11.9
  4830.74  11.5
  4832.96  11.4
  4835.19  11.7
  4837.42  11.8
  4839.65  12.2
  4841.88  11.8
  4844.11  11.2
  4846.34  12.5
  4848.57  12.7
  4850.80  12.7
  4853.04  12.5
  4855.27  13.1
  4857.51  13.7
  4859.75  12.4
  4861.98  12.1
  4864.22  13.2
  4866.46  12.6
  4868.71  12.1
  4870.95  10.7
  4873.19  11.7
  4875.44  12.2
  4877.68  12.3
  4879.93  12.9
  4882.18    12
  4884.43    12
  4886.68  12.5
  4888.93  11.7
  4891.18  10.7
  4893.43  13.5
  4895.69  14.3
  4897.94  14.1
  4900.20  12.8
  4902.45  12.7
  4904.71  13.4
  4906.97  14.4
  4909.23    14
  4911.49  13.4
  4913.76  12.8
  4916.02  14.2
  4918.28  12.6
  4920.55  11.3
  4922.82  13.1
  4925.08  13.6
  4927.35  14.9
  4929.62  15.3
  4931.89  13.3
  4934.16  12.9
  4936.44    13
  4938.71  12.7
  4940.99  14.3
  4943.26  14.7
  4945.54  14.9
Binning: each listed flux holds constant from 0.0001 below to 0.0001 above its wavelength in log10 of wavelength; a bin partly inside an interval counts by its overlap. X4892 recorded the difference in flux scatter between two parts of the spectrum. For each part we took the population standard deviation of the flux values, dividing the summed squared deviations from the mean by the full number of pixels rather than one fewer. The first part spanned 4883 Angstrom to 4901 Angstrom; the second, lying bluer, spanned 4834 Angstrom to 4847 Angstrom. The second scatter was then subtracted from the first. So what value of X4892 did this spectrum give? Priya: 0.75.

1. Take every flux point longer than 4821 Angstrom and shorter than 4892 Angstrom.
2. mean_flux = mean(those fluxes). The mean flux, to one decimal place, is 12.0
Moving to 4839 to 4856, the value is 12.3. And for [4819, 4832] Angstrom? 11.3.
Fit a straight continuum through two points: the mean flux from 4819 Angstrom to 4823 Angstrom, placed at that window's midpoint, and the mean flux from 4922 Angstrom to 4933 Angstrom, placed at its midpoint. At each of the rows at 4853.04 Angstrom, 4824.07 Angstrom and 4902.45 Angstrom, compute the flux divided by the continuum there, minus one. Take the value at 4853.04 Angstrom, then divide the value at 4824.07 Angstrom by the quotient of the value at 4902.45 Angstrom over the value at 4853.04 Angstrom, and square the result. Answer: 0.0005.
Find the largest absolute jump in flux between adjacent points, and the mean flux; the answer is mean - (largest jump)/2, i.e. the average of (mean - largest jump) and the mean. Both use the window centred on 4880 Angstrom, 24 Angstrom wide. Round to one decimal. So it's 11.2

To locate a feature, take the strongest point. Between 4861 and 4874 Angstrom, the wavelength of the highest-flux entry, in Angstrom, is 4864.22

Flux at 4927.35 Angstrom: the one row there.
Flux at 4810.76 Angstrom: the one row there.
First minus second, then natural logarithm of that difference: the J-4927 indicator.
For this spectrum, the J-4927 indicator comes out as 1.0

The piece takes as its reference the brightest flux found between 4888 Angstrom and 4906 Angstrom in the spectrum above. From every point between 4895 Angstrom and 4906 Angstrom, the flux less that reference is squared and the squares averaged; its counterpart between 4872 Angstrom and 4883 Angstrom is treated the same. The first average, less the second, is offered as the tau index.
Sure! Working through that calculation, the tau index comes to -3.4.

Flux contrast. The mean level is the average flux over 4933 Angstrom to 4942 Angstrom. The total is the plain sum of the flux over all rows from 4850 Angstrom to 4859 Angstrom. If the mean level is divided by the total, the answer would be 0.254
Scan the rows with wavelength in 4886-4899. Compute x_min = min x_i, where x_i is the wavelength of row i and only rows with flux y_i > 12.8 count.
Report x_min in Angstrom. 4893.43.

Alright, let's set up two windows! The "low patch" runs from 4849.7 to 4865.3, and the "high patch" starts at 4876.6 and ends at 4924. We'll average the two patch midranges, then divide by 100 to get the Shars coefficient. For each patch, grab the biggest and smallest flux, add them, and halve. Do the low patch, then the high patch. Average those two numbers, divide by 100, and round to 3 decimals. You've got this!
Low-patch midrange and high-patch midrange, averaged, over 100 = 0.127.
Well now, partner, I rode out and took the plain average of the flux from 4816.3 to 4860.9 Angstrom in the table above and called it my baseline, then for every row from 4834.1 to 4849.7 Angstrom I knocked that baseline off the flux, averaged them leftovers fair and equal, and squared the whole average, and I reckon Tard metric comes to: 0.0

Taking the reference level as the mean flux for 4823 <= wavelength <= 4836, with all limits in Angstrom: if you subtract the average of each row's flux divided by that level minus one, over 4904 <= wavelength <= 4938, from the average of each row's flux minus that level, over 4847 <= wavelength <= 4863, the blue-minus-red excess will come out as 1.3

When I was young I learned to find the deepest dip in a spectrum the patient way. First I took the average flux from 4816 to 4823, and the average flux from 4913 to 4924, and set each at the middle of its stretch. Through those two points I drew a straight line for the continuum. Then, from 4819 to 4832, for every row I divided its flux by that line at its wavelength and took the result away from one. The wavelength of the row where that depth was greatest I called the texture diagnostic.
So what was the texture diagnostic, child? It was 4826.29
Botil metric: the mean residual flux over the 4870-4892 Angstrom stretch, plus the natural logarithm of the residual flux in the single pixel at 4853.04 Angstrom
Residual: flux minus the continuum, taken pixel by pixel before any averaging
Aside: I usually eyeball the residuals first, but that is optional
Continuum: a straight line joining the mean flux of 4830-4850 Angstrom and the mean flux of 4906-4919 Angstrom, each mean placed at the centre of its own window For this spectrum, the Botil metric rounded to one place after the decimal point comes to -2.1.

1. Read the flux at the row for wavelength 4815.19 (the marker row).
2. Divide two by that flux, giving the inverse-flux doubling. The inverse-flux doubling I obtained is 0.160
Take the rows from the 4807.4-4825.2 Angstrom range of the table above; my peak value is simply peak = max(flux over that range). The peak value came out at 12.6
